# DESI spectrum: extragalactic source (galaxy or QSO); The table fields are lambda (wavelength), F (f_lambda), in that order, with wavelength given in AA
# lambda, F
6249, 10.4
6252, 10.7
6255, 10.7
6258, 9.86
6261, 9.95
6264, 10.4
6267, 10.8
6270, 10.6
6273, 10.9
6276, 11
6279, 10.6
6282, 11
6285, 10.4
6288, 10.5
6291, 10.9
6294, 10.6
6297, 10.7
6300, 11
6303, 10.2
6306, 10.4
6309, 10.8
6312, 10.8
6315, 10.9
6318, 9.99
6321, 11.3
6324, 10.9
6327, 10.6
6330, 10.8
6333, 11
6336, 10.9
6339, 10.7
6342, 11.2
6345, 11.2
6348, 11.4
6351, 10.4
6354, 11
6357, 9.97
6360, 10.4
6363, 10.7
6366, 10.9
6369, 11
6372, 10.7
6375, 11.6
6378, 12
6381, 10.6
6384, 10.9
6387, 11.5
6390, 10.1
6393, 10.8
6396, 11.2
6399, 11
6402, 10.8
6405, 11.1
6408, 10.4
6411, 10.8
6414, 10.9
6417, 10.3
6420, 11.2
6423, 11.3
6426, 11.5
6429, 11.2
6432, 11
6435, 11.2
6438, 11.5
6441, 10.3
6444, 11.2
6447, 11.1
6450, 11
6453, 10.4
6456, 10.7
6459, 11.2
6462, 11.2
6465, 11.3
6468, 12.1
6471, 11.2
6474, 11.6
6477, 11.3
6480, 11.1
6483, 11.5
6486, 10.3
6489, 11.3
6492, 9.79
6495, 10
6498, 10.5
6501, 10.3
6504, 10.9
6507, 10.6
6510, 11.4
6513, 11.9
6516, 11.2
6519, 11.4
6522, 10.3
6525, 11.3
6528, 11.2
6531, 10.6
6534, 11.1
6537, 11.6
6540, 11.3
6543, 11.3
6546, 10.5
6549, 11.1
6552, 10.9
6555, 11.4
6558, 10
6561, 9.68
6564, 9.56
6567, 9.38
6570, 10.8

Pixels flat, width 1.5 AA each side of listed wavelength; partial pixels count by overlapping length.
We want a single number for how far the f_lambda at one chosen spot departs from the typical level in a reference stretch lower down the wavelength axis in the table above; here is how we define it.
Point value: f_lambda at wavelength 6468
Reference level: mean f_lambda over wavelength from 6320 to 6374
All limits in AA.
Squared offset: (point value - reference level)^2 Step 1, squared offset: 1.6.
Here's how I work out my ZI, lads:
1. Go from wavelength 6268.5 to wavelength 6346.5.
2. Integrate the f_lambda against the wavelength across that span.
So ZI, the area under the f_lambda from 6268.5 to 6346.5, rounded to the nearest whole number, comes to 840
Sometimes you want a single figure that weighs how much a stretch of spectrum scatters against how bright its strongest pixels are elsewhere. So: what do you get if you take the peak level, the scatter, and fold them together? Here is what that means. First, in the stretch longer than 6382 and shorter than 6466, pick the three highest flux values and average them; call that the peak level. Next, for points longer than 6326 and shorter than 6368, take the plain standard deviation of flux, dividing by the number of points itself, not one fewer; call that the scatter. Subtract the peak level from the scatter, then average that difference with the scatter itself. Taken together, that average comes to -5.39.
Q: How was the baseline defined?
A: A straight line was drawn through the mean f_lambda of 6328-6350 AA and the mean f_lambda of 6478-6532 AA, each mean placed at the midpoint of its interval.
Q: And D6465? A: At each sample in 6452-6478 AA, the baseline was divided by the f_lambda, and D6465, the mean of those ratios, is 0.97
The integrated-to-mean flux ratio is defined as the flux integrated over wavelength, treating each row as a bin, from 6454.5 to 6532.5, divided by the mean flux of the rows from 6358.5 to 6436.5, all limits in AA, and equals 78.3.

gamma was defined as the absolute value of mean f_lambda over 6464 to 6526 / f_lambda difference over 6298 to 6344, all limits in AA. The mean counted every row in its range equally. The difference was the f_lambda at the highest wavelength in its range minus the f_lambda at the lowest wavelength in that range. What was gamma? 55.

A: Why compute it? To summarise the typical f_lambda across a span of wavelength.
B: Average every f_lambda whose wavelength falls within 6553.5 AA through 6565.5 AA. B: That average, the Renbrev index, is 10.2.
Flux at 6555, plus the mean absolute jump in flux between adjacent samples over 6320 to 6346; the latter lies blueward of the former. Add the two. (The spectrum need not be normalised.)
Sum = 11.6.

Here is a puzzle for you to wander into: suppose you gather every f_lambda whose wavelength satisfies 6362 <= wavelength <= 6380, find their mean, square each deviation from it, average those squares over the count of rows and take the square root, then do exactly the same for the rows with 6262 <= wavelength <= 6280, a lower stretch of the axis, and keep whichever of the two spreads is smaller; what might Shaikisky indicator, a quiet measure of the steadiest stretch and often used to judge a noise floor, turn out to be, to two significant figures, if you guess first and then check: 0.20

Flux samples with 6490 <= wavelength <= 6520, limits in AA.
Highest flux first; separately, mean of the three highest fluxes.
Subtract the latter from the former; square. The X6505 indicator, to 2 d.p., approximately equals 0.11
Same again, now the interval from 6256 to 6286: 0.00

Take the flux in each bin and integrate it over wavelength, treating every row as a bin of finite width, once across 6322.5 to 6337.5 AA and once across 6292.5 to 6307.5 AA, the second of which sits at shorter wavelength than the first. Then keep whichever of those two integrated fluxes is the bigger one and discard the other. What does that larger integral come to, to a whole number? 163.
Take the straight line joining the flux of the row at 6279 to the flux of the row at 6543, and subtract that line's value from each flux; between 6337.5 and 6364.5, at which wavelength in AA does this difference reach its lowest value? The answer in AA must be 6357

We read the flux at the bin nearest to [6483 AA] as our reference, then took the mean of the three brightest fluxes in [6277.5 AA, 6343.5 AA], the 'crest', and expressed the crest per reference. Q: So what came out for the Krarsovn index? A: 0.97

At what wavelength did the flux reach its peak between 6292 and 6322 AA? 6321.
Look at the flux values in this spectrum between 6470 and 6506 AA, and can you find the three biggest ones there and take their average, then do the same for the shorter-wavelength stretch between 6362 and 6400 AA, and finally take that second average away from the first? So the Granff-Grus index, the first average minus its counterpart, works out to -0.23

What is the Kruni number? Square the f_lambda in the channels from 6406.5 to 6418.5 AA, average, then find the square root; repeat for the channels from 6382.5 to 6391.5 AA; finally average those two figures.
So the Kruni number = 10.73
